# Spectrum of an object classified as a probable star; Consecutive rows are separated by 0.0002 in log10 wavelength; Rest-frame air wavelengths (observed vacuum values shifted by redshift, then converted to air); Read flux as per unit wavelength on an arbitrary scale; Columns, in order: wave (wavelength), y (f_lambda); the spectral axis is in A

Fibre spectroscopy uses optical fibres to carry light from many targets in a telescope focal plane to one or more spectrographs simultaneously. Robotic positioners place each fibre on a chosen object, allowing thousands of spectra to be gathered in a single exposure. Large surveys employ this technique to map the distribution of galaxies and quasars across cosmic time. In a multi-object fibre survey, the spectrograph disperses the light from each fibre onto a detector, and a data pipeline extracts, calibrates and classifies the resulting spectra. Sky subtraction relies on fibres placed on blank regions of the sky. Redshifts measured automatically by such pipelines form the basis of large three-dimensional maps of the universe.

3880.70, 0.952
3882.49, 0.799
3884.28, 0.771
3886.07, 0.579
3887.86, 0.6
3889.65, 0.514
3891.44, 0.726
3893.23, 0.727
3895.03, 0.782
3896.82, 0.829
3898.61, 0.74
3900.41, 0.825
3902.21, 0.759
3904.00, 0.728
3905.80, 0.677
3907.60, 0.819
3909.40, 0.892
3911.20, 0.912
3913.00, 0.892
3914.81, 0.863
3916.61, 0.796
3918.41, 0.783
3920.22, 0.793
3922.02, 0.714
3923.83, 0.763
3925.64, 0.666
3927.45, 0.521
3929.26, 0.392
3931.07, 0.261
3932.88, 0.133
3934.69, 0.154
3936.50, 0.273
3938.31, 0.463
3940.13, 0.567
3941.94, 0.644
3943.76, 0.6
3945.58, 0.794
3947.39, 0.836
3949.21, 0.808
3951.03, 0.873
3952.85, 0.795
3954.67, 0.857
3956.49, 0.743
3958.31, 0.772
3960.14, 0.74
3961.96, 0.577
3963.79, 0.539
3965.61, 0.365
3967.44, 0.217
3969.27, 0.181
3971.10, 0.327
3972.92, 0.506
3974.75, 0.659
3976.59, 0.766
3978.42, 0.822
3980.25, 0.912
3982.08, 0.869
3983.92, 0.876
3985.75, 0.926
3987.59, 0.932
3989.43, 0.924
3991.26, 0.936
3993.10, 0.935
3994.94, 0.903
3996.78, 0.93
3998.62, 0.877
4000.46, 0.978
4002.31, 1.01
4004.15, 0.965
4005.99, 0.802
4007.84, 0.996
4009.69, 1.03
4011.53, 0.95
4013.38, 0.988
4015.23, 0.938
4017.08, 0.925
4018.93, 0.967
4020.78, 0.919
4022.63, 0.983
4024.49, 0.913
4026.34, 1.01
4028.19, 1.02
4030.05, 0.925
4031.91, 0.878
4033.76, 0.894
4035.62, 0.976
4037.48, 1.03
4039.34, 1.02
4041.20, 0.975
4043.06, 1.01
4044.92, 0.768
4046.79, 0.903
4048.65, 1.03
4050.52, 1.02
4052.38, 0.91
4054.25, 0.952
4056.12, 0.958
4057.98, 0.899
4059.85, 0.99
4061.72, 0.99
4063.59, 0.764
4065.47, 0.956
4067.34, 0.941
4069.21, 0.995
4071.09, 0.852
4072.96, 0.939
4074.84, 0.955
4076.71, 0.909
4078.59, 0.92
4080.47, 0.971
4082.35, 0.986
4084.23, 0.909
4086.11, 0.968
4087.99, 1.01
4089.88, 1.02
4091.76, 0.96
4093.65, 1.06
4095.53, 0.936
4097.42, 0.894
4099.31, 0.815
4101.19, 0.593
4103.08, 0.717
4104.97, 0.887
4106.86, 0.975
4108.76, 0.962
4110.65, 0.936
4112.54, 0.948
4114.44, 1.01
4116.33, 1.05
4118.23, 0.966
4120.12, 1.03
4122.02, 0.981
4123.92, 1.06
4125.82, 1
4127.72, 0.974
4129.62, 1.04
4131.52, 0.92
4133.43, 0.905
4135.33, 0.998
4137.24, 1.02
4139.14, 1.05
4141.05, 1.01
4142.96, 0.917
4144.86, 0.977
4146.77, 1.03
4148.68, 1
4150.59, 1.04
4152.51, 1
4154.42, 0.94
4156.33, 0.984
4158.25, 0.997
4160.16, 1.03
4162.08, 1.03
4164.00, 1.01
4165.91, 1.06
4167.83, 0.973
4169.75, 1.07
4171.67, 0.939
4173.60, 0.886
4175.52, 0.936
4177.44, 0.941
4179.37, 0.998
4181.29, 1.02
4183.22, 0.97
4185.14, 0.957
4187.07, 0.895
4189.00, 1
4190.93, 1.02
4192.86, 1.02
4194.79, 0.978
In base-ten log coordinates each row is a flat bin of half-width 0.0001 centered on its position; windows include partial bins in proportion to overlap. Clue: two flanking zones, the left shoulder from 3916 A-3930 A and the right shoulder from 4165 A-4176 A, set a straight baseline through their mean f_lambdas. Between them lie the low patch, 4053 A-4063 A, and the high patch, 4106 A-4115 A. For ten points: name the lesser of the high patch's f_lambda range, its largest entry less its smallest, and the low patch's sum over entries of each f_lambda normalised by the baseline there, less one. 0.074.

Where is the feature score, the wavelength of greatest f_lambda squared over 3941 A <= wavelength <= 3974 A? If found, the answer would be 3951.03 A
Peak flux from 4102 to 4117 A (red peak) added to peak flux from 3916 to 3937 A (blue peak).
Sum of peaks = 1.85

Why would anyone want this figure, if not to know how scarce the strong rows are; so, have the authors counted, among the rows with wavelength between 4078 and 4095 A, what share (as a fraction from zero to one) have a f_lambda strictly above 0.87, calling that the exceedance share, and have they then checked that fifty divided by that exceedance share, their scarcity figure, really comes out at 50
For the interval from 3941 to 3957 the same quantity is 450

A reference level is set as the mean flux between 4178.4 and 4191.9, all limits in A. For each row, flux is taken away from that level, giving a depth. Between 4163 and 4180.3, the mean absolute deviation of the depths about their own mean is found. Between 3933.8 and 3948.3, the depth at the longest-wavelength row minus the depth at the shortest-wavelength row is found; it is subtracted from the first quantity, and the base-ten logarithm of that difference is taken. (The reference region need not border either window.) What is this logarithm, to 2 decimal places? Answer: -0.14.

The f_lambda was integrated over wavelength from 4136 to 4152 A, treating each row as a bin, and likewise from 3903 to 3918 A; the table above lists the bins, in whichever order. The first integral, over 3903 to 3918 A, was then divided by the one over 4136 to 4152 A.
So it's 0.77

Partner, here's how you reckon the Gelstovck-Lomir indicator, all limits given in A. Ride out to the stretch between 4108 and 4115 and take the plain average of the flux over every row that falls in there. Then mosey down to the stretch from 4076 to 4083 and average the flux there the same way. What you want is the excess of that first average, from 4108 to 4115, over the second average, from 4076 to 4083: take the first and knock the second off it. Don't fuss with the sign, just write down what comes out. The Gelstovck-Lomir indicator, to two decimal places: 0.02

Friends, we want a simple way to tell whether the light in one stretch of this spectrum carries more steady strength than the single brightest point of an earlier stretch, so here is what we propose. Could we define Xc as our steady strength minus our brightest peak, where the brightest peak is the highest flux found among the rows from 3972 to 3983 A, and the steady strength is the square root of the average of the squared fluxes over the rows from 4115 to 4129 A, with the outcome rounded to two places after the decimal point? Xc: 0.10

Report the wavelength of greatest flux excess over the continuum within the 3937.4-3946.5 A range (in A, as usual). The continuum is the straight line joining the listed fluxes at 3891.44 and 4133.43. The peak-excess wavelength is 3945.58 A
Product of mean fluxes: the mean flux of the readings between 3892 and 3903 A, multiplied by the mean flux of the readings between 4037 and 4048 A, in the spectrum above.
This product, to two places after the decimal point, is 0.74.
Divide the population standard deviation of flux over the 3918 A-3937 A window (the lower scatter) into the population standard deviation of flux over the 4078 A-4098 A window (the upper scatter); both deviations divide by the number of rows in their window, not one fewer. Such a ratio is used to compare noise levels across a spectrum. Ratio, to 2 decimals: 0.19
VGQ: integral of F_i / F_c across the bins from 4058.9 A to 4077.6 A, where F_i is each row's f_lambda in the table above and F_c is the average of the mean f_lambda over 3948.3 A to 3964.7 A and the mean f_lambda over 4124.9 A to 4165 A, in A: 20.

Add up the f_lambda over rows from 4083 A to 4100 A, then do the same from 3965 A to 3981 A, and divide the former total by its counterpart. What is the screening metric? 1.80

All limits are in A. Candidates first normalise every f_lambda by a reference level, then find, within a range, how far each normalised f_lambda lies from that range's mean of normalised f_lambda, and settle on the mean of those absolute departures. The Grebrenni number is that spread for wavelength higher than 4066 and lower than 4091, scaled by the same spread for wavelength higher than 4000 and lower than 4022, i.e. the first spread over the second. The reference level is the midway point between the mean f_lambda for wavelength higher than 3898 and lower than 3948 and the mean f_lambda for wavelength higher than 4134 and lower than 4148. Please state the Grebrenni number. 0.91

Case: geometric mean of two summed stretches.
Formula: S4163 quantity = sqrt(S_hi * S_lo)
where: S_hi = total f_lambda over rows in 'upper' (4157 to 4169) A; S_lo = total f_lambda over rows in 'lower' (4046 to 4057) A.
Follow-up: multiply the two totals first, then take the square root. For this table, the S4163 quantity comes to 5.9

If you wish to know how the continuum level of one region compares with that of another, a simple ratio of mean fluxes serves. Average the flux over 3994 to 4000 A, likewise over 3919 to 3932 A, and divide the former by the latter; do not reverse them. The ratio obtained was 1.5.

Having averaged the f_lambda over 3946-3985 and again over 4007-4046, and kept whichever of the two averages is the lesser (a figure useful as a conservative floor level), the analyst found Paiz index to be 0.67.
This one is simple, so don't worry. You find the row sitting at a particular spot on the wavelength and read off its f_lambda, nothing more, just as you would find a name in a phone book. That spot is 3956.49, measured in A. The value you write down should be 0.743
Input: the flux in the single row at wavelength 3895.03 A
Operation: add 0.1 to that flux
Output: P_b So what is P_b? 0.88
